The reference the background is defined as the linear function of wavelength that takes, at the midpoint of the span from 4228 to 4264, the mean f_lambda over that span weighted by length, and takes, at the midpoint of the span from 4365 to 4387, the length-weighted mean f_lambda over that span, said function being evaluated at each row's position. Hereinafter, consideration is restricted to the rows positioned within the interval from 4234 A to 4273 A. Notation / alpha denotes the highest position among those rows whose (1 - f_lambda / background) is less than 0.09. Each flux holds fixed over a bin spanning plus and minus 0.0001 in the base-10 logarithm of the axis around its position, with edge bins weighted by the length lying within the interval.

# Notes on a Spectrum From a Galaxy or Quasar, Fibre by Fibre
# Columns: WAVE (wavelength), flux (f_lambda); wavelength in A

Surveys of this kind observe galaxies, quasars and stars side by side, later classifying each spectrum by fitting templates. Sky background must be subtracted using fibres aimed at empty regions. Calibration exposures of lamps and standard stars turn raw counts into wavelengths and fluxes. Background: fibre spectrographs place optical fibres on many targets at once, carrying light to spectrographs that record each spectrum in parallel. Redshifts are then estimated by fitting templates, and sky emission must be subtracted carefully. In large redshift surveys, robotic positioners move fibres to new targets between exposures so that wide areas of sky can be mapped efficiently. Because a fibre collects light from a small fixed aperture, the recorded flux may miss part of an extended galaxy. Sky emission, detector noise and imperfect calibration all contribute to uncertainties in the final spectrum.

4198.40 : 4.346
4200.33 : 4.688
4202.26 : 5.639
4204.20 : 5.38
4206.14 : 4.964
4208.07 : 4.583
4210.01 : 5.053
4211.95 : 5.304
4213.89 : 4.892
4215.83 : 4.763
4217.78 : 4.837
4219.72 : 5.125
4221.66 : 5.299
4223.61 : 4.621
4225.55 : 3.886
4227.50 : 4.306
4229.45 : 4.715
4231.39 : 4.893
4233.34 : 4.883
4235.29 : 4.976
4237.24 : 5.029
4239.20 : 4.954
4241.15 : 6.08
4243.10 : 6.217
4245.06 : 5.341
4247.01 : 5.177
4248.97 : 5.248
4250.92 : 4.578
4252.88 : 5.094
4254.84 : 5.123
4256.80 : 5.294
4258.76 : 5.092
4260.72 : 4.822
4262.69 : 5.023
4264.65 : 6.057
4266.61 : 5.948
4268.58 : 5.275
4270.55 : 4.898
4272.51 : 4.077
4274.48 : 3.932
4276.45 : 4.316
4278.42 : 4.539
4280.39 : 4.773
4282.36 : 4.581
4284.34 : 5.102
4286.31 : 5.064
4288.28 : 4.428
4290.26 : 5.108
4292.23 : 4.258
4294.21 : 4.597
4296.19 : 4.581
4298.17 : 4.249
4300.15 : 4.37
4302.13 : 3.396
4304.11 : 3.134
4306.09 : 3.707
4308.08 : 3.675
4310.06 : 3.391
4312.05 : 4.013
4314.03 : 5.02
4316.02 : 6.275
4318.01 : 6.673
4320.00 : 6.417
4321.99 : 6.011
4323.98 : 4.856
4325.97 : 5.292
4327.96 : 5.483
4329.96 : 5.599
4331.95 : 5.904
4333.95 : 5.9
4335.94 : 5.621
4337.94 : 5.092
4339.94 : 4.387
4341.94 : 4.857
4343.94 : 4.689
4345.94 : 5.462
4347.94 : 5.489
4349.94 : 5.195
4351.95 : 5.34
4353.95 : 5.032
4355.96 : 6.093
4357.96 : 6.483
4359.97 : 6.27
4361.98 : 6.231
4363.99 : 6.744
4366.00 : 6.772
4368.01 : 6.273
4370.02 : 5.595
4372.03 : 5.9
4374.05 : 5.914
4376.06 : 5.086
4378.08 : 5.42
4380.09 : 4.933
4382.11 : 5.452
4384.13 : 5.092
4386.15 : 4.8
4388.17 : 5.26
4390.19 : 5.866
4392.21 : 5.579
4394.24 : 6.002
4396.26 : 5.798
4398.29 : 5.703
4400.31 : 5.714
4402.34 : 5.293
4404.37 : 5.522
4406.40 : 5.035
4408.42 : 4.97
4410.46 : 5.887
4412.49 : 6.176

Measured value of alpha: 4270.55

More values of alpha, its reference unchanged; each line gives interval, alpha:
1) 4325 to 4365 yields 4363.99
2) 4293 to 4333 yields 4331.95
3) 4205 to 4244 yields 4243.10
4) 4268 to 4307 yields 4290.26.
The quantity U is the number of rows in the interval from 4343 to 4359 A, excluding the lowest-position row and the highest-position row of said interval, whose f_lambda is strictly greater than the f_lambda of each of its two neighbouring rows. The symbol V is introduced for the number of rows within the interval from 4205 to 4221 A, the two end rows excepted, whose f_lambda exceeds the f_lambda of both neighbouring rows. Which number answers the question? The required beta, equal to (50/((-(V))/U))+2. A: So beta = -98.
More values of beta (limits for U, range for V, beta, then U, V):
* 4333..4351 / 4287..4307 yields -31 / 2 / 3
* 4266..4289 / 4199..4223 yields -48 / 2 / 2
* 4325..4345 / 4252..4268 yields -48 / 2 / 2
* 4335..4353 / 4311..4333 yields -98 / 2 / 1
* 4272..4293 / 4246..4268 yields -48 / 3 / 3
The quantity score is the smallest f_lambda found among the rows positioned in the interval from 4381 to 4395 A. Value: 4.8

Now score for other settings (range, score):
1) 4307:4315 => 3.391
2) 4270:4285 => 3.932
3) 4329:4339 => 5.092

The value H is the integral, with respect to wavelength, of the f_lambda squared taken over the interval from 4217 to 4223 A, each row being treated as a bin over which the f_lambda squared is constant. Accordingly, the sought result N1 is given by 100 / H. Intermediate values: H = 154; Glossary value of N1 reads 0.6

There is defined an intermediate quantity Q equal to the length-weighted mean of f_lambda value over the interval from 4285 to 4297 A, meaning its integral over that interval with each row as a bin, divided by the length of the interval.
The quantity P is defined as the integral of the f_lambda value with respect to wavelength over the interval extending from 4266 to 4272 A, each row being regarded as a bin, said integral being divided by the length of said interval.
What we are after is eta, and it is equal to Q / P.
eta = 0.90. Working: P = 5.23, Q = 4.7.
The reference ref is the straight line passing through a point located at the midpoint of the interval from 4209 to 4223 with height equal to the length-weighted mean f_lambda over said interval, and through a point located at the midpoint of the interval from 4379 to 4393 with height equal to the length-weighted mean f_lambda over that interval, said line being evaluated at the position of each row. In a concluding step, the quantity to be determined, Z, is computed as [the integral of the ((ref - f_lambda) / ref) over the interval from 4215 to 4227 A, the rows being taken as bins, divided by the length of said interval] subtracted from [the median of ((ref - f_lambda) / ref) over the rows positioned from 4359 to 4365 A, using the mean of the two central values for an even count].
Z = -0.3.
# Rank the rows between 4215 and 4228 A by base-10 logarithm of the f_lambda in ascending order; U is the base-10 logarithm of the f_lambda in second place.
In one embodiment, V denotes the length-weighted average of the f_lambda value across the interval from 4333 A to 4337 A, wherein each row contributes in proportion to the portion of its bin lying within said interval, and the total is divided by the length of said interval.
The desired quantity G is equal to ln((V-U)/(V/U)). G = -0.57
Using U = 0.63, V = 5.8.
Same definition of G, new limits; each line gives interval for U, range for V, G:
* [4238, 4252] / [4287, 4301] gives -0.53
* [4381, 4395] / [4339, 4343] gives -0.51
